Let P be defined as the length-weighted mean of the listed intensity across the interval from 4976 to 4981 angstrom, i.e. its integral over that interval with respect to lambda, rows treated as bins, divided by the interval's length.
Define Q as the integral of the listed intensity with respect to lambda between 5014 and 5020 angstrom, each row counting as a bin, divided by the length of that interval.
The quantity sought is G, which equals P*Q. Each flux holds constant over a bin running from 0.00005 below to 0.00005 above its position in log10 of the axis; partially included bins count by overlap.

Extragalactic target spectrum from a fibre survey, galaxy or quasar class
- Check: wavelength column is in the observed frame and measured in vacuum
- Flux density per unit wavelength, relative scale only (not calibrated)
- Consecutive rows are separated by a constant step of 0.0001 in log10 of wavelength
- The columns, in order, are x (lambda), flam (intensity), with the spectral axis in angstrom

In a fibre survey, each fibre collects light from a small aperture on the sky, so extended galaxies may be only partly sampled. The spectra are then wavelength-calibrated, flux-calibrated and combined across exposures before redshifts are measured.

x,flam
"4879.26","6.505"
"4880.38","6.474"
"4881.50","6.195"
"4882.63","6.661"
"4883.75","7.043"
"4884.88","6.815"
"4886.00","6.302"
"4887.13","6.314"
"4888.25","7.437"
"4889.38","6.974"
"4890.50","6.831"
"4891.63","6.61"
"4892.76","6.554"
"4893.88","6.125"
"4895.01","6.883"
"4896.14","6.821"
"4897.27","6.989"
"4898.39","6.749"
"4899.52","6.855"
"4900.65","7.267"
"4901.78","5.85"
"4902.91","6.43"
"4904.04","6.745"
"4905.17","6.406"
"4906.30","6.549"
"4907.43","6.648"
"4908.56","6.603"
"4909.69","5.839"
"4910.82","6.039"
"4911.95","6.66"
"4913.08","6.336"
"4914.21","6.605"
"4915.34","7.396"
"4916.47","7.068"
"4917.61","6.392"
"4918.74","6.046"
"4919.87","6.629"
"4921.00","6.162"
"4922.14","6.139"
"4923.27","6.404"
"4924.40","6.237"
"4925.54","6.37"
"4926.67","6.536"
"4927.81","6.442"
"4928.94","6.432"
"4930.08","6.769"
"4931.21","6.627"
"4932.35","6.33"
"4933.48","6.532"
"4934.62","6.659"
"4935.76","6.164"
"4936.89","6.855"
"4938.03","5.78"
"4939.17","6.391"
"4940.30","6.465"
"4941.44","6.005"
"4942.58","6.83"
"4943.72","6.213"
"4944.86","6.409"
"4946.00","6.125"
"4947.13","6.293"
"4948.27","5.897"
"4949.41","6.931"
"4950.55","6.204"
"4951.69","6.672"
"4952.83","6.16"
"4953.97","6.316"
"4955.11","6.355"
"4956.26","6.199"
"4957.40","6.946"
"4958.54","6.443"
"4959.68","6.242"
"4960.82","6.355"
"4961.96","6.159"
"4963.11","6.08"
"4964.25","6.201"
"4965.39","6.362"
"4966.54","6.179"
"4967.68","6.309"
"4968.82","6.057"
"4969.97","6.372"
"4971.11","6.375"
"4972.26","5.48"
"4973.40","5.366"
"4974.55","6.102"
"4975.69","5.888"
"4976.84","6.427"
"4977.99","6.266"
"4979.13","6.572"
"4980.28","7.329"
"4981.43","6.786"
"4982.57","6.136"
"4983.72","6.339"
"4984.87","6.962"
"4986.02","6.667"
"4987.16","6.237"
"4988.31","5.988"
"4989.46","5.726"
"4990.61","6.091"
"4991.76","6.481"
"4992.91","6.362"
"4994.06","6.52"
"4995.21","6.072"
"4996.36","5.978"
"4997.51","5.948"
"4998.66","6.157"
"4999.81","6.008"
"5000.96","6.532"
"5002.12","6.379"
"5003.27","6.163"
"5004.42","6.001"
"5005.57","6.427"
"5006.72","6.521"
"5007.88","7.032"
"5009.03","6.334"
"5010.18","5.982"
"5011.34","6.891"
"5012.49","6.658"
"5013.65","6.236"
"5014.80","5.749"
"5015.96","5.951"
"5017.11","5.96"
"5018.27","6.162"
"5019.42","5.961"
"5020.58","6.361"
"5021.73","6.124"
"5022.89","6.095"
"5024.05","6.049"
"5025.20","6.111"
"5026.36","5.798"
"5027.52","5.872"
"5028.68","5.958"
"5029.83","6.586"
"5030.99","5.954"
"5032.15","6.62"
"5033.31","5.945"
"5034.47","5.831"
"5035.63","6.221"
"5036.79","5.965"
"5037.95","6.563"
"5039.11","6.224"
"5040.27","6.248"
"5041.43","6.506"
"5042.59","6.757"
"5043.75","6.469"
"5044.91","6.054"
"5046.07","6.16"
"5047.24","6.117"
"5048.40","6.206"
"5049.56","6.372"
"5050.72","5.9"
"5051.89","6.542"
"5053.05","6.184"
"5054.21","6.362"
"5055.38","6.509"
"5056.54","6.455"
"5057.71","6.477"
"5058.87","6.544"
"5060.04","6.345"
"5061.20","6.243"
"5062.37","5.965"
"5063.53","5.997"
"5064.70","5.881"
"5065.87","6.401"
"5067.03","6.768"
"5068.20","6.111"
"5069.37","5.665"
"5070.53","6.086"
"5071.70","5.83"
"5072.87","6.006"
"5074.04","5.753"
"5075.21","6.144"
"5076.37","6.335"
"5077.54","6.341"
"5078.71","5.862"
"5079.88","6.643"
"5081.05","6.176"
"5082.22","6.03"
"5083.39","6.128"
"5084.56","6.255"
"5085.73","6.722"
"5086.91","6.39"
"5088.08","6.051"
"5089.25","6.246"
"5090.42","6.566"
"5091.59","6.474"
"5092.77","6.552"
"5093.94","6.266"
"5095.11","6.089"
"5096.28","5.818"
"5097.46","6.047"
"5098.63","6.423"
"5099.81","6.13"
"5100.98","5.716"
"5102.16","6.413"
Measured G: 39.4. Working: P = 6.60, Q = 5.97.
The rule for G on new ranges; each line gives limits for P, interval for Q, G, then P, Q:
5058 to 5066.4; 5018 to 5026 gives 37.9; 6.20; 6.12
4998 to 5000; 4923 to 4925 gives 38.4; 6.10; 6.30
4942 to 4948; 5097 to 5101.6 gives 38.6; 6.35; 6.08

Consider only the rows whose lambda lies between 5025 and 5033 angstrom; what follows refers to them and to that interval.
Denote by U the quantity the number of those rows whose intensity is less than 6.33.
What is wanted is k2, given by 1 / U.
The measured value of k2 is 0.2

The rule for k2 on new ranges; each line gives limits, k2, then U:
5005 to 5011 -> 1.0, 1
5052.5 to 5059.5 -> 1.0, 1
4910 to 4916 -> 1.0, 1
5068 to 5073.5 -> 0.2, 5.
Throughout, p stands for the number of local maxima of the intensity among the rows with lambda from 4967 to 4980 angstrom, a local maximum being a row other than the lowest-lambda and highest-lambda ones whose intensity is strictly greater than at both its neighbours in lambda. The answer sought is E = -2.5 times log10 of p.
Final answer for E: -1.2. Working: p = 3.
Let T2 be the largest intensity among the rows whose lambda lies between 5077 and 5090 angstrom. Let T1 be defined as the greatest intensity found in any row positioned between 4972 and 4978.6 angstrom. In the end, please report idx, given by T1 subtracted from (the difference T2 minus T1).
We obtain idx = -6.1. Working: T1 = 6.427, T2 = 6.722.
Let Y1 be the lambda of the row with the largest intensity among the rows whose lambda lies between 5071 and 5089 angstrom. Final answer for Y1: 5085.73 angstrom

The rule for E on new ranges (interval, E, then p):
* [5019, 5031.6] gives -1.2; 3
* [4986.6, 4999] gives -0.8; 2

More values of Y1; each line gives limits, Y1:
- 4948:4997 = 4980.28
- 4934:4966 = 4957.40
